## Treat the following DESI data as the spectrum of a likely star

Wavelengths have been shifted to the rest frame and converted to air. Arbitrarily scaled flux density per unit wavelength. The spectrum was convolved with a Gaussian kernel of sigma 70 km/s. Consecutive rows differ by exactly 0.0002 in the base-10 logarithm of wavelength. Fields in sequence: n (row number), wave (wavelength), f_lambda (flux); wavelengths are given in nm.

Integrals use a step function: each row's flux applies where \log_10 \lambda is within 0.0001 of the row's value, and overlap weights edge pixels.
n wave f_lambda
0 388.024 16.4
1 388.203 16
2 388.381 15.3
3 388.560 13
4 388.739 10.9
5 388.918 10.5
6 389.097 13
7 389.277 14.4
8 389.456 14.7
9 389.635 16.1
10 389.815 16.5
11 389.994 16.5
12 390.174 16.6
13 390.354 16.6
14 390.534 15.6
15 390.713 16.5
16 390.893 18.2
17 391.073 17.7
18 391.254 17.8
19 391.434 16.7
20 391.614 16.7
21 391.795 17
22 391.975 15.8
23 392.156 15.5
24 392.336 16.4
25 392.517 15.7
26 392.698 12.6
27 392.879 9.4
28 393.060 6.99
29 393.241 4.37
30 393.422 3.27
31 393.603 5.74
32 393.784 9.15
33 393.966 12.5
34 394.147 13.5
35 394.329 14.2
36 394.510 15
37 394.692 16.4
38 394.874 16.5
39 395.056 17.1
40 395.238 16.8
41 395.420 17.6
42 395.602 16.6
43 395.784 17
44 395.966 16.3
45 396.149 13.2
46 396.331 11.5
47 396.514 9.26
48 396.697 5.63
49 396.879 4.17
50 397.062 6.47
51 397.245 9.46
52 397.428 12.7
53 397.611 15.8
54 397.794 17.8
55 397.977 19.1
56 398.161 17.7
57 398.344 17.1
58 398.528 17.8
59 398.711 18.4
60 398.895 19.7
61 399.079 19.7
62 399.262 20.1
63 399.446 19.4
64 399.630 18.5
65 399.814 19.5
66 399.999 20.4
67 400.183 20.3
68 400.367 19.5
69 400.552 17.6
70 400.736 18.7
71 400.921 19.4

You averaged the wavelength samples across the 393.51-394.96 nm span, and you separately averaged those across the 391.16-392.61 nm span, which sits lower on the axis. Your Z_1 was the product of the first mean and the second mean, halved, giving 106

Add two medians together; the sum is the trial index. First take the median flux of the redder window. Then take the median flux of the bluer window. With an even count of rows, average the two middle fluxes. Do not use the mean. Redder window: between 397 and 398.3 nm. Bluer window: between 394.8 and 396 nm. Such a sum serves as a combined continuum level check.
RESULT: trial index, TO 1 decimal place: 32.6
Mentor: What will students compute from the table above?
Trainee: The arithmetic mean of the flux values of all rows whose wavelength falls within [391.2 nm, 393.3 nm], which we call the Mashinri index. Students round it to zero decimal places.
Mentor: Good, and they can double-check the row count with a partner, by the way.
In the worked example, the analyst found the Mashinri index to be 14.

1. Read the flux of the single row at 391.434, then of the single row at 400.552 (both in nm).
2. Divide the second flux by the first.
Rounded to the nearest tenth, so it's 1.1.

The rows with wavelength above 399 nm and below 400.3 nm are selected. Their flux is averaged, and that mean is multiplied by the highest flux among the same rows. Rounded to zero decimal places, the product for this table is 402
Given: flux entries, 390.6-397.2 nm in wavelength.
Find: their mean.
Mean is 13.2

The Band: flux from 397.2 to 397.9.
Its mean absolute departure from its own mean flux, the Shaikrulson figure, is 2.9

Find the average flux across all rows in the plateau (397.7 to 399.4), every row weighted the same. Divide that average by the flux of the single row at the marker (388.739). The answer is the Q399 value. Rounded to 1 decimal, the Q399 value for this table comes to 1.7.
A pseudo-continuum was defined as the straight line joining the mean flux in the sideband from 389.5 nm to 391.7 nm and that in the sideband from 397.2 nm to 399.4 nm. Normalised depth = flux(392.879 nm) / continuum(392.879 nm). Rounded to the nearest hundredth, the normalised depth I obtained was 0.56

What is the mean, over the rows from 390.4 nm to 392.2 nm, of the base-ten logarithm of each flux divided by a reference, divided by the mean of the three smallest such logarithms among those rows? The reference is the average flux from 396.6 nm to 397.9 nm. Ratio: 1.2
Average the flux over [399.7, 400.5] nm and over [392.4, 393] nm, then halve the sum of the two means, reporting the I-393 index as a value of 16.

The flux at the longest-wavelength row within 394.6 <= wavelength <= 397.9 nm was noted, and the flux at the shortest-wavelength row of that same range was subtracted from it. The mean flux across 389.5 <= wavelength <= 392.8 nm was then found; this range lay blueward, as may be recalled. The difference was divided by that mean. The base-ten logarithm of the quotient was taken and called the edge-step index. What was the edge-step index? -1.1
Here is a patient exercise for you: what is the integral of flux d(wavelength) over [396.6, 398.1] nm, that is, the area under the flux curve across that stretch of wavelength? 17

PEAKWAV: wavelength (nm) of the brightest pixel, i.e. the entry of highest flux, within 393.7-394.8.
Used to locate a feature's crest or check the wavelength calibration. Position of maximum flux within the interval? 394.692 nm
